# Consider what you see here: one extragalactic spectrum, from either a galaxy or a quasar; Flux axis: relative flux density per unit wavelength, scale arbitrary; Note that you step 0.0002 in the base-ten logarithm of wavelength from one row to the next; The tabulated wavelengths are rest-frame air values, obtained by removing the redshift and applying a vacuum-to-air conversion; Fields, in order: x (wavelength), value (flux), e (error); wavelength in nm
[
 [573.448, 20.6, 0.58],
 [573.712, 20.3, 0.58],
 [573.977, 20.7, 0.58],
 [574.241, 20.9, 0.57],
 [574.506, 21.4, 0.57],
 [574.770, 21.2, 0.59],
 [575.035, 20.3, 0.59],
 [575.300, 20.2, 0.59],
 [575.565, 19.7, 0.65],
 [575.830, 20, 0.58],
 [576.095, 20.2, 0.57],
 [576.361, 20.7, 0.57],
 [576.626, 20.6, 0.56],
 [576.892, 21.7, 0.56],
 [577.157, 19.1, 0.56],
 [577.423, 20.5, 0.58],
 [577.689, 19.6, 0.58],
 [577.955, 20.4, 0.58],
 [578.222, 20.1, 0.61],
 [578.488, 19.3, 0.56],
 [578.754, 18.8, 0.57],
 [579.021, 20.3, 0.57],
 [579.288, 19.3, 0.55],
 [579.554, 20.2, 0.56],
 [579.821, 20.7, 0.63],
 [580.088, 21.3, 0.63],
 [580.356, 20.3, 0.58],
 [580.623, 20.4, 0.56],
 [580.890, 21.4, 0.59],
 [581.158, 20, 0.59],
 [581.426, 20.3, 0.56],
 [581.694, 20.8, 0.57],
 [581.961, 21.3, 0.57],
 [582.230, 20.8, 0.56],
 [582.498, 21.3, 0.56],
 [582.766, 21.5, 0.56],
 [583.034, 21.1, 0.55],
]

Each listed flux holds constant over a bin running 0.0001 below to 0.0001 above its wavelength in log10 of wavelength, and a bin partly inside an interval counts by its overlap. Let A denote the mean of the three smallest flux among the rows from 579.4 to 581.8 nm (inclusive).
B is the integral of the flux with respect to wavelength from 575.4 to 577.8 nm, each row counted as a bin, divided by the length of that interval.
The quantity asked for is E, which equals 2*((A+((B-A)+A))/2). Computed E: 40.4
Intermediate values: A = 20.2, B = 20.2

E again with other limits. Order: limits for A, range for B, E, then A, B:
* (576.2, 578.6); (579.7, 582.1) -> 40.0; 19.3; 20.7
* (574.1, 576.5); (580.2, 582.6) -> 40.7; 20.0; 20.7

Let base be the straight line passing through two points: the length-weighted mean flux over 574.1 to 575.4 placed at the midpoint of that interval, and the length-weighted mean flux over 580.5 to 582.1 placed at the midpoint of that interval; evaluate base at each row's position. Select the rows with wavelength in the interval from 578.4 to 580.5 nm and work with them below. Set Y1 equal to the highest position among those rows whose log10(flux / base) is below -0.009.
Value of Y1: 579.554 nm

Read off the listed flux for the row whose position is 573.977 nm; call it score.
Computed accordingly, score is 20.7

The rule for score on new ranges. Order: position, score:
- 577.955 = 20.4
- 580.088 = 21.3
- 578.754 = 18.8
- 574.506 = 21.4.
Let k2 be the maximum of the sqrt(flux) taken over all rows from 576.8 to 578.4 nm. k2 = 4.658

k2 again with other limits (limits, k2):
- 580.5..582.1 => 4.626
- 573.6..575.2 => 4.626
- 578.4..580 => 4.550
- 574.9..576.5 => 4.550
